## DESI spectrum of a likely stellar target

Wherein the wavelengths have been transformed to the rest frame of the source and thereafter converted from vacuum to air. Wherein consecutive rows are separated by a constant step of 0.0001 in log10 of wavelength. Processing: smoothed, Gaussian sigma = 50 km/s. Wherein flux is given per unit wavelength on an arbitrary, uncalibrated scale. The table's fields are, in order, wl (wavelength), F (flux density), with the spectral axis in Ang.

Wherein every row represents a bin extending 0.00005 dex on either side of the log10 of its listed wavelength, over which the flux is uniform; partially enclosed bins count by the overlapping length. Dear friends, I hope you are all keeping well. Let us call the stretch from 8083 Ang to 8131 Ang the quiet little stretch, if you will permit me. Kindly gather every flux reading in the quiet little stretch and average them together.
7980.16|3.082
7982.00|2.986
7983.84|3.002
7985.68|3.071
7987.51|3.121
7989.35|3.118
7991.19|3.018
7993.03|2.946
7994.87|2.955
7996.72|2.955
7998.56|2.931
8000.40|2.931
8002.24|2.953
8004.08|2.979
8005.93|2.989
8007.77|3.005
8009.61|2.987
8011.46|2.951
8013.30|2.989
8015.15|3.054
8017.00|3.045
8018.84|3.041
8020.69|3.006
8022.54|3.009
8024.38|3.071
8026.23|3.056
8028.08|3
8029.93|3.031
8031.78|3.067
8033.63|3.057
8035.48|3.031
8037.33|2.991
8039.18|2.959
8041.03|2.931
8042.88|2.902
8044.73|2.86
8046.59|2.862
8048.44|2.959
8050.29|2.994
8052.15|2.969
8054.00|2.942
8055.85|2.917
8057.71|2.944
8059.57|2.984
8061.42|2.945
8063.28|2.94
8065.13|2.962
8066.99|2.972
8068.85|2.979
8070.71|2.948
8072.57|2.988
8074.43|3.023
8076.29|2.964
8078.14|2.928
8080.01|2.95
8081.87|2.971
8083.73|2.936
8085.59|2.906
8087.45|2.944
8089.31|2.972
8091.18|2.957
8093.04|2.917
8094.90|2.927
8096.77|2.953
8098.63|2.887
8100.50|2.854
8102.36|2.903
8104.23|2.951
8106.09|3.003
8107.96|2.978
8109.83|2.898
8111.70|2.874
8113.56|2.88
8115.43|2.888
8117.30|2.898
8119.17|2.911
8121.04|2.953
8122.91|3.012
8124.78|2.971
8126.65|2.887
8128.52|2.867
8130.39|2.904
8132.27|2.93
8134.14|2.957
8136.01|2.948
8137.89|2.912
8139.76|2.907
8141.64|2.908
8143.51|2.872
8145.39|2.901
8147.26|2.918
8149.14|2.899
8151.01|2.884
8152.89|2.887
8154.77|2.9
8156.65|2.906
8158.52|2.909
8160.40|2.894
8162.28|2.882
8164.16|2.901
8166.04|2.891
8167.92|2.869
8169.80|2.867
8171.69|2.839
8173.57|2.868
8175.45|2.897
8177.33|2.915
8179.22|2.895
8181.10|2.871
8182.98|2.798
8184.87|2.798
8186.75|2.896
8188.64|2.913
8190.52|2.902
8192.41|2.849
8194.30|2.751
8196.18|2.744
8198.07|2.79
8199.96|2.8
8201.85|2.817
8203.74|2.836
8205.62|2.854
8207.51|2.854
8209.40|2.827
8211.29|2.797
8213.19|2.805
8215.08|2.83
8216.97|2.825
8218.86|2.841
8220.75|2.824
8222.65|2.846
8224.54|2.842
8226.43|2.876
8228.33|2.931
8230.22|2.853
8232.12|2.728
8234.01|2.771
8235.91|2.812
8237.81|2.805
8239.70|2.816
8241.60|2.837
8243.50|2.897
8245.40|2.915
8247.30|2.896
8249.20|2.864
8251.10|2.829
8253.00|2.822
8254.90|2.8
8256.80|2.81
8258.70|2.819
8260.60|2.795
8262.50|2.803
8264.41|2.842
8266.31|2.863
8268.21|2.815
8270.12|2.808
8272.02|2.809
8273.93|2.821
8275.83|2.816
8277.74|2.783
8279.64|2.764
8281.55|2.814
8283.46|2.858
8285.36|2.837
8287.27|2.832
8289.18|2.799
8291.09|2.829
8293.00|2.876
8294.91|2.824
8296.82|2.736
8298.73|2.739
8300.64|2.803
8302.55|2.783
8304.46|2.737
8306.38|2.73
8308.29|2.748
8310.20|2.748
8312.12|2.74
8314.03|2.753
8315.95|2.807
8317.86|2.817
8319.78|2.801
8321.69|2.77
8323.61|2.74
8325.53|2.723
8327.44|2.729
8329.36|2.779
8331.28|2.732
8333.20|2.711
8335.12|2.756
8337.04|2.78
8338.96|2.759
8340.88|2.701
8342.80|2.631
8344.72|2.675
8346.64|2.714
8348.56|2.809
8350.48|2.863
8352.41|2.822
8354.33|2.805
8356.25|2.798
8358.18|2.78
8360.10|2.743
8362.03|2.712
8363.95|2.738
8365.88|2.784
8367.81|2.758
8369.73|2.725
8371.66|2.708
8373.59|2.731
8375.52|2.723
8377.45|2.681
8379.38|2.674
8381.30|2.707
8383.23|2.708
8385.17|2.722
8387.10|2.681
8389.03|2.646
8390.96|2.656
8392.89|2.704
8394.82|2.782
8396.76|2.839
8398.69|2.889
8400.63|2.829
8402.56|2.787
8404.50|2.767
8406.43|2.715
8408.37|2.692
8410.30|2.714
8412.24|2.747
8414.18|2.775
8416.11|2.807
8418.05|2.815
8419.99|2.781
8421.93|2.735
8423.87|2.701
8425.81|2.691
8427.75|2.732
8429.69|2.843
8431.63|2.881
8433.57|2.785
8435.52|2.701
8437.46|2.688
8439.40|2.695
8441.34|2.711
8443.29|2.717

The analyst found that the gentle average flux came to 2.92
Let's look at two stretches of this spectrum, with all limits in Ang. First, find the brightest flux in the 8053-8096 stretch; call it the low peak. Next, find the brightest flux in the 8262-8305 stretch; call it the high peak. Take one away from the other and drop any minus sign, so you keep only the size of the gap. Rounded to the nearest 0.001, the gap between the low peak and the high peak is 0.147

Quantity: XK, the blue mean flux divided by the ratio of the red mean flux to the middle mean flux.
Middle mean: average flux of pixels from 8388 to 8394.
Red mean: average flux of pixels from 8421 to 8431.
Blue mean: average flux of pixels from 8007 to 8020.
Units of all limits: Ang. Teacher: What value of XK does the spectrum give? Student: 2.93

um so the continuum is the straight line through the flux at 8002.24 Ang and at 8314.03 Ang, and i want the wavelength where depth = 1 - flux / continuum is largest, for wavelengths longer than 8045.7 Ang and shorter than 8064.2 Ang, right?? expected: 8046.59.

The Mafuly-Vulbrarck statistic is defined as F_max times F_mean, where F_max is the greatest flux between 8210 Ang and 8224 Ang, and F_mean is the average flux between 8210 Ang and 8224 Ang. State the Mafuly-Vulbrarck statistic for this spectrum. 8.04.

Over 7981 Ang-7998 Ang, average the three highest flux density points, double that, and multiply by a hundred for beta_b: 621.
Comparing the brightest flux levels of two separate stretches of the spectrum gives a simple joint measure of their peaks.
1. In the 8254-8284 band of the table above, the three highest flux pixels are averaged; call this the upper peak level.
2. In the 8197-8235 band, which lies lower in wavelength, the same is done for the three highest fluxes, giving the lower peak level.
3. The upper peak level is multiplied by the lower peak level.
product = 8.24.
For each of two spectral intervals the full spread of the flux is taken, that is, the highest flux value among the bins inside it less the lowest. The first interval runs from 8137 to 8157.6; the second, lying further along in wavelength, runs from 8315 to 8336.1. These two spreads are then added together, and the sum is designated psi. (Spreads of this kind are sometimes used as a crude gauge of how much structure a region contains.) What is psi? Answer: 0.15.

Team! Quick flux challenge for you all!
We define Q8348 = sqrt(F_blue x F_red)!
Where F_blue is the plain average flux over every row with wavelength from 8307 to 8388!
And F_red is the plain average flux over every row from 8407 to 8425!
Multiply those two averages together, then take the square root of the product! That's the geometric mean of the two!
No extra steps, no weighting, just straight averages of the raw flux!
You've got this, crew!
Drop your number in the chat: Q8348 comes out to 2.75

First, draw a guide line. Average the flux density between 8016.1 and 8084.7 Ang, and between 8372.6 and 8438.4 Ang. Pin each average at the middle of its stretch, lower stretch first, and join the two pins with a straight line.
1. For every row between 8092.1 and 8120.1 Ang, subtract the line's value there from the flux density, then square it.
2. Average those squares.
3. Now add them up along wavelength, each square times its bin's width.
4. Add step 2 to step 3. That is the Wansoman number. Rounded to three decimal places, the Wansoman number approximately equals 0.063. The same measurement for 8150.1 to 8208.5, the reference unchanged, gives 0.163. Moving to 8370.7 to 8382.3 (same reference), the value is 0.050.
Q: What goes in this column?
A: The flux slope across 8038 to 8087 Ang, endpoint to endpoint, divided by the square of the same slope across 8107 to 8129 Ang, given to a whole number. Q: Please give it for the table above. -39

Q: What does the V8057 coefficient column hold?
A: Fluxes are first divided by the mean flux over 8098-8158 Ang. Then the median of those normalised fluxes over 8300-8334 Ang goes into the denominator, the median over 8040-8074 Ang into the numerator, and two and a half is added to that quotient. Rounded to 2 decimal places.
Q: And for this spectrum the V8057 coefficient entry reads 3.57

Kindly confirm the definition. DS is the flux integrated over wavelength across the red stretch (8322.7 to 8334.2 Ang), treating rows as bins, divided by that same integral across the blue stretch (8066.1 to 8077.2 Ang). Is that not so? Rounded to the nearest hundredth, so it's 0.95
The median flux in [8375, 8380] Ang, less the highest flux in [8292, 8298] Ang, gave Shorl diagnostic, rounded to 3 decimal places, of -0.195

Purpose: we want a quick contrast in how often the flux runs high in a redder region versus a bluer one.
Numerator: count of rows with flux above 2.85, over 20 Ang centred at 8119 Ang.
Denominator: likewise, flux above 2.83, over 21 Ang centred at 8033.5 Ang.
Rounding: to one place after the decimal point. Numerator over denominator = 1.0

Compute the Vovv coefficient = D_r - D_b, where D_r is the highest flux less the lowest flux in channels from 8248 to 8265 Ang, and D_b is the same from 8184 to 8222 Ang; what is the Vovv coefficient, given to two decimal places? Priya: -0.10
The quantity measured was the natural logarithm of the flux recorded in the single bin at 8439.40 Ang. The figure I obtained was 0.991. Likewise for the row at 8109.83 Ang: 1.064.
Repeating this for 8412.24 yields 1.011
